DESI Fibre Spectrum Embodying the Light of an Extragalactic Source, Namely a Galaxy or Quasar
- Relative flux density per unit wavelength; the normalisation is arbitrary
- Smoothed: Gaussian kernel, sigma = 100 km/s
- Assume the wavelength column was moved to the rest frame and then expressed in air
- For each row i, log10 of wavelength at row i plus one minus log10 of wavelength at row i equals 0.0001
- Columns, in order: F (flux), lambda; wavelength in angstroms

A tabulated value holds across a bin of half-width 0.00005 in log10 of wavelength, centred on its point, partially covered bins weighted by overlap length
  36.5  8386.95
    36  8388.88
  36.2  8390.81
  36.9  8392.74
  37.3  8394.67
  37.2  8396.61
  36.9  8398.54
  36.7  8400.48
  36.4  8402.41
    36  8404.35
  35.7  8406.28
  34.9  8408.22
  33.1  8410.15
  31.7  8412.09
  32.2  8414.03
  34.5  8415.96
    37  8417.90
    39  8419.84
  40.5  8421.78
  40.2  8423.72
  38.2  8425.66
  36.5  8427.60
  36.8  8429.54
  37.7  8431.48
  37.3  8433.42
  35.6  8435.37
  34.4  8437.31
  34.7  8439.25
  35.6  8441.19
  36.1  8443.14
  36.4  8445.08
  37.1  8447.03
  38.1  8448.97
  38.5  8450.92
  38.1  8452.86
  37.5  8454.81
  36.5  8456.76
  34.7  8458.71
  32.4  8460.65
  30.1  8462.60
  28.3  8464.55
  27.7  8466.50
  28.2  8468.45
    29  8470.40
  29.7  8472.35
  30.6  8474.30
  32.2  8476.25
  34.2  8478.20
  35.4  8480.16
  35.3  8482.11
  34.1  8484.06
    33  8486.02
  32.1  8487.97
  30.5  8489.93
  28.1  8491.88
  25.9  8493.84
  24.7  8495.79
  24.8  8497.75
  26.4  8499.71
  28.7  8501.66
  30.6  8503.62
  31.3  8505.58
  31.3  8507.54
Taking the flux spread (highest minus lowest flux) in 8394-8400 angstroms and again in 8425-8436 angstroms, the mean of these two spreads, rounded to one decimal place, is 1.5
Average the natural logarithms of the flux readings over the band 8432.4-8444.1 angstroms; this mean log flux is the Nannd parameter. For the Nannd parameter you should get 3.57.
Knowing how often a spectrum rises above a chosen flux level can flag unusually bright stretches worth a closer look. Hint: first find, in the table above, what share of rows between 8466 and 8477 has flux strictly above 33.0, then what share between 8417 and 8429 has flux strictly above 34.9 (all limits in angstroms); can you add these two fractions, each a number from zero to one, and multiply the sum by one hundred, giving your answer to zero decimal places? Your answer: 100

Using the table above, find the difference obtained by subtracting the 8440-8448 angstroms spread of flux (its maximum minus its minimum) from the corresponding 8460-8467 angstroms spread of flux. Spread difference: 3.2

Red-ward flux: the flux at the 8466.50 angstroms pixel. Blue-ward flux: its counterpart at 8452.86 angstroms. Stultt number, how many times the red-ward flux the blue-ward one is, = 1.38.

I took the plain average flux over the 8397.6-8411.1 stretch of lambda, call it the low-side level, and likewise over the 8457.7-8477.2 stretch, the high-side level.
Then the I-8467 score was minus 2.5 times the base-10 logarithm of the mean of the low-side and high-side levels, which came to -3.80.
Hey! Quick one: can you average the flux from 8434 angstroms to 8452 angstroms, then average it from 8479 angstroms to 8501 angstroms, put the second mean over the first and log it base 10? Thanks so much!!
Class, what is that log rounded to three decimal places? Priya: -0.082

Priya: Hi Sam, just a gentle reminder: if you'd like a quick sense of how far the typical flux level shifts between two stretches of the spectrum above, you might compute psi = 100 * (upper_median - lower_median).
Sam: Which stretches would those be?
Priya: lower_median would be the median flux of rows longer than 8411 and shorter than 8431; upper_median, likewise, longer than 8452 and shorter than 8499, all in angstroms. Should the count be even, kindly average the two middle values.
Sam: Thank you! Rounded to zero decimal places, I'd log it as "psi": -555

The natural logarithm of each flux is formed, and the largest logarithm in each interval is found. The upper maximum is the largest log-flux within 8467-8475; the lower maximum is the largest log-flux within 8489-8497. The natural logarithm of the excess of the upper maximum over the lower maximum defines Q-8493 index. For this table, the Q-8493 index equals -5.7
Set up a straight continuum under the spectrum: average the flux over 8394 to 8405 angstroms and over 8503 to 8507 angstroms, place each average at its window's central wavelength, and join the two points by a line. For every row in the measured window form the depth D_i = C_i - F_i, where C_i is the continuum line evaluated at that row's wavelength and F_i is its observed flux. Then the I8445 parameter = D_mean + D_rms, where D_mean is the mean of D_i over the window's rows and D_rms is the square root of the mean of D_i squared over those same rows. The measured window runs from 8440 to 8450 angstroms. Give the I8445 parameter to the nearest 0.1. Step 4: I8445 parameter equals 0.2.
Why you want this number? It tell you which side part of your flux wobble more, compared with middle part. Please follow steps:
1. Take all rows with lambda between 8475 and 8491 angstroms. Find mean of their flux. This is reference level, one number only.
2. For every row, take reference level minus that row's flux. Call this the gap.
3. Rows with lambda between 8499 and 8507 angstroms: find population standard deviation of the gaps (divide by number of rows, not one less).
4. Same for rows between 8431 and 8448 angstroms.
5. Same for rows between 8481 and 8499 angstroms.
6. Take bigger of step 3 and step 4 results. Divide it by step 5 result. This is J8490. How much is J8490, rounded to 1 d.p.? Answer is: 0.5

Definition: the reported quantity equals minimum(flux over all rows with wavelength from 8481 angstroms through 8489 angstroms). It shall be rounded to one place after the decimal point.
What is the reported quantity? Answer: 32.1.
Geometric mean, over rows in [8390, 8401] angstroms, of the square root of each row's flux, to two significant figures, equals 6.1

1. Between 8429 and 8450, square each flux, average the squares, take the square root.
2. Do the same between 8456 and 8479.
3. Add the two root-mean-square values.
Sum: 67.6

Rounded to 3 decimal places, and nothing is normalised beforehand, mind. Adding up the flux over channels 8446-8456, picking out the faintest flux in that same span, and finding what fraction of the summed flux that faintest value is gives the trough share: 0.196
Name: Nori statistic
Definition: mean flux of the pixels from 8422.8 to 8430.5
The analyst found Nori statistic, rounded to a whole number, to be 38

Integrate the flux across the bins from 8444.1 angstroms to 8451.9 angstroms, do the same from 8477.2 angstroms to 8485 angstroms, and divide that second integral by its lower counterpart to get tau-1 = 0.93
